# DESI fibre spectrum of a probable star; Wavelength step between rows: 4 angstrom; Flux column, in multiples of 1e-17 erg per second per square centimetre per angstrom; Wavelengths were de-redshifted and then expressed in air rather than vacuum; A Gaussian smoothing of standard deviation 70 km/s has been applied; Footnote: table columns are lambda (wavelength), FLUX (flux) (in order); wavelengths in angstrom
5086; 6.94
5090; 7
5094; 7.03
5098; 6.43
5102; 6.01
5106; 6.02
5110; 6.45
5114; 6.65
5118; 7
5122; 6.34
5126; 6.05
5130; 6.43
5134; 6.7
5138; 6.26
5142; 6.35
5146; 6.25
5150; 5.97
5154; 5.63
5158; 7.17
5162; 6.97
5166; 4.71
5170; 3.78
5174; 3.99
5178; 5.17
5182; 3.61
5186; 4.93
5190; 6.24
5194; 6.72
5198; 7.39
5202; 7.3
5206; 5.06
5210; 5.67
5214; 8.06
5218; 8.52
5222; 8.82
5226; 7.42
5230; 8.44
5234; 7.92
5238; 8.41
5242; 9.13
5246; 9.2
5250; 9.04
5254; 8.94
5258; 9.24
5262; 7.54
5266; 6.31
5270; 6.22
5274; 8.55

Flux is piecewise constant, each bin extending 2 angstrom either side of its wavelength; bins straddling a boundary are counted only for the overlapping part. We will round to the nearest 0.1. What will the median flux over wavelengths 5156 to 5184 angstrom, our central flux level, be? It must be 4.7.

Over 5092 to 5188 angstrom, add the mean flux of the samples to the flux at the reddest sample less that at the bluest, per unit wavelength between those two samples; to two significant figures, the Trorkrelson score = 5.9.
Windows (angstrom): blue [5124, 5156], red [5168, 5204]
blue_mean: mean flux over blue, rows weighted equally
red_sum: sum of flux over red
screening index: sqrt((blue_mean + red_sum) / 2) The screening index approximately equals 5.3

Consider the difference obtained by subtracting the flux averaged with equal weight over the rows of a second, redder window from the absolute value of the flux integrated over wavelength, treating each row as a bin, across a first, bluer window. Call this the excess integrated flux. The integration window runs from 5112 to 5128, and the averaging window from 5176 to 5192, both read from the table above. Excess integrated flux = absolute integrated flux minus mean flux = 99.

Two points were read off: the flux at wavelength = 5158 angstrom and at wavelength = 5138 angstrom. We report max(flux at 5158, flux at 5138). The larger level 7.2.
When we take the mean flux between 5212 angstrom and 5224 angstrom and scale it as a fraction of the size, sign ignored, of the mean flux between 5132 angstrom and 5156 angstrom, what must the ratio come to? 1.37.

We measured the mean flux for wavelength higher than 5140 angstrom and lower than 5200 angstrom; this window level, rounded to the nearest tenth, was 5.7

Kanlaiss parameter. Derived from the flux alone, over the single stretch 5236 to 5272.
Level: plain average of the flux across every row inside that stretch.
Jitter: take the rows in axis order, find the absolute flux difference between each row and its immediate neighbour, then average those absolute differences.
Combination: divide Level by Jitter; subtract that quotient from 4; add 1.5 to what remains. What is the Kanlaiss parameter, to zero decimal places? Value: -10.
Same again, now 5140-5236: -1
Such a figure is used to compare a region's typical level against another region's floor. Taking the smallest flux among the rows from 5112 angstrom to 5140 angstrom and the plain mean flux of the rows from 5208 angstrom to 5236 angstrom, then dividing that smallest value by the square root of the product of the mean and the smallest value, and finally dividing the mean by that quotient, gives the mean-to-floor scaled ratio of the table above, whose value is 8.9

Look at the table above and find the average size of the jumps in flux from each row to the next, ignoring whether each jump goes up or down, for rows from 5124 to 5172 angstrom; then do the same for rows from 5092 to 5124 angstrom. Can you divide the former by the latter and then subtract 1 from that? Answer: 0.63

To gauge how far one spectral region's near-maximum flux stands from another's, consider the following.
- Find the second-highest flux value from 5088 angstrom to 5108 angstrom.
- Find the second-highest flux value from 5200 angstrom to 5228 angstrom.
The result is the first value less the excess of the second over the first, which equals 5.5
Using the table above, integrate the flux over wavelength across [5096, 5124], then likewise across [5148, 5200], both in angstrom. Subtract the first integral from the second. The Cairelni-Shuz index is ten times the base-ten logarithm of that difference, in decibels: 20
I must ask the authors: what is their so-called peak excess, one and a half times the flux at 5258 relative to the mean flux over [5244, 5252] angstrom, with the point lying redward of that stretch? 1.5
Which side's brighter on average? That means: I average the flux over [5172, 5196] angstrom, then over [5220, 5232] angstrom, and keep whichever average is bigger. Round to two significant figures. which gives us 8.2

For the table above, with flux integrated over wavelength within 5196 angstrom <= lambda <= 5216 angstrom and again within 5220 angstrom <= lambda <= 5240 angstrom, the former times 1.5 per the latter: 1.22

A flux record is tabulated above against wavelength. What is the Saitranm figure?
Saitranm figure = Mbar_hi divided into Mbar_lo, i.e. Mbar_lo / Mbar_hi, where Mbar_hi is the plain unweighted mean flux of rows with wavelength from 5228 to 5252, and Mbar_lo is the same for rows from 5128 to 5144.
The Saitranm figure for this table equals 0.74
